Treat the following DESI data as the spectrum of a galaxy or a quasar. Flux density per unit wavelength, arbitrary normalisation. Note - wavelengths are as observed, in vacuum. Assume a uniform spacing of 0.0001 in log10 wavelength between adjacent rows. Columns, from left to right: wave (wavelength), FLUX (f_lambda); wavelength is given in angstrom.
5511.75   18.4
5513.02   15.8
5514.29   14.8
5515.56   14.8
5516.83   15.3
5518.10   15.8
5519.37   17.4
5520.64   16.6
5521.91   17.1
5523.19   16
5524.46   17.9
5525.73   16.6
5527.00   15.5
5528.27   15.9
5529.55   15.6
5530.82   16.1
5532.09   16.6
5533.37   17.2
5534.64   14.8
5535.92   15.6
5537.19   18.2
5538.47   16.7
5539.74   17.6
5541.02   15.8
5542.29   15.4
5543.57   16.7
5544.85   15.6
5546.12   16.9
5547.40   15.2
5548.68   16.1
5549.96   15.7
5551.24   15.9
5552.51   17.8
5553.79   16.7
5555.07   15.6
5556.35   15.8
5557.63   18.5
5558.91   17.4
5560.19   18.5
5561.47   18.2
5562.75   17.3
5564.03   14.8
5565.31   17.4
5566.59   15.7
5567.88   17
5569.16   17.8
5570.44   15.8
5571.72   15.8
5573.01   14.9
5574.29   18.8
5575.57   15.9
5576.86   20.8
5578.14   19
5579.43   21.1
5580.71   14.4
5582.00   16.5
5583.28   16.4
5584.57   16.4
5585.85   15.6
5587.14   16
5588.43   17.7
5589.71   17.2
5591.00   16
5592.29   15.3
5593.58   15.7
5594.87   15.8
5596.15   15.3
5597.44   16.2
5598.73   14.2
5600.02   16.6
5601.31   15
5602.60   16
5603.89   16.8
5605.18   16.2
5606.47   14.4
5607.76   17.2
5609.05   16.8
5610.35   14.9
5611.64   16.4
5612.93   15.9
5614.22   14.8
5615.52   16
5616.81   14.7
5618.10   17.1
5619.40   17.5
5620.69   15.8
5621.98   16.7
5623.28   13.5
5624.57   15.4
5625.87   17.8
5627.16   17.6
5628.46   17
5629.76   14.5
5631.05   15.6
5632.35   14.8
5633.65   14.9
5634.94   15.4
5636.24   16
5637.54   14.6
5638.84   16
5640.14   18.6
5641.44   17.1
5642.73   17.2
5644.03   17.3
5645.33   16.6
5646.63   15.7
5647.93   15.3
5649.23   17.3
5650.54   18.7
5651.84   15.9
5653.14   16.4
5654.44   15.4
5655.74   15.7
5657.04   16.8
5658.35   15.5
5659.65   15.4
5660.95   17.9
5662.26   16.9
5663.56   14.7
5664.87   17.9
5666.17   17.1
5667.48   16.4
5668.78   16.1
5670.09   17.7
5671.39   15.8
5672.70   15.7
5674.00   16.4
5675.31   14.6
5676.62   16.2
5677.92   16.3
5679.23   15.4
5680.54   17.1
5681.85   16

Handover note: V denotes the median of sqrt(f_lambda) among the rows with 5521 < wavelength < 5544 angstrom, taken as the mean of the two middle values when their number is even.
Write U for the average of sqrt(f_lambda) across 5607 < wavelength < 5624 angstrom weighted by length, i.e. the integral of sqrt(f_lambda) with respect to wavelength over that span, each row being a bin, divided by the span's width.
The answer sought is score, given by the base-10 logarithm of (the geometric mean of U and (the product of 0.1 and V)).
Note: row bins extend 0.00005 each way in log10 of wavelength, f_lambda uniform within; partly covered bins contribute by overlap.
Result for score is 0.104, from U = 3.99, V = 4.043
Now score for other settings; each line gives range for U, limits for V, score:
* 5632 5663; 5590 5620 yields 0.104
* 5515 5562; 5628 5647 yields 0.105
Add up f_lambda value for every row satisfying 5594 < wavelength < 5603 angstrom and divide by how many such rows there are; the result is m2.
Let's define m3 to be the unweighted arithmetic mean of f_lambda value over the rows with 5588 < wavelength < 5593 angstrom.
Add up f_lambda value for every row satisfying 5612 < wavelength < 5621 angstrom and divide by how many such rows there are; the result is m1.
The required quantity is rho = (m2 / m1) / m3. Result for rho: 0.0590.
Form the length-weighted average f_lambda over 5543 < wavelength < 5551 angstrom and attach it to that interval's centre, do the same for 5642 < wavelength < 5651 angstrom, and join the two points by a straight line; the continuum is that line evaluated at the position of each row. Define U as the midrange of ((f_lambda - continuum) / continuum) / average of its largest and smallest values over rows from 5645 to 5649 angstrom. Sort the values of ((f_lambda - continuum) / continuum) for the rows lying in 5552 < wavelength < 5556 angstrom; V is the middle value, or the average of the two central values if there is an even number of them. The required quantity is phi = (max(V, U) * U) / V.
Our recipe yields -0.05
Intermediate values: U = -0.05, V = 0.04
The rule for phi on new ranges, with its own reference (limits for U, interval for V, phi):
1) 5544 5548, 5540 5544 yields 0.00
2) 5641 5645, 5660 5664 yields -0.14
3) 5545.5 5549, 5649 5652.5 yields 0.00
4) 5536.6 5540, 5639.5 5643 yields 0.39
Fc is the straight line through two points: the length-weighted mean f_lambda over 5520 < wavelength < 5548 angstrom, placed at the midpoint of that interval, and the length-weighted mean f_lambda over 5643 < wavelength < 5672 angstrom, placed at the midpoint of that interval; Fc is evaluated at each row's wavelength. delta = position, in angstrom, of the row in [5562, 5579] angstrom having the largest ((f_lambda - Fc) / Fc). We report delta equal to 5576.86 angstrom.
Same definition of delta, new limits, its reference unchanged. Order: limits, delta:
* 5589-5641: 5640.14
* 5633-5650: 5640.14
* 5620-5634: 5625.87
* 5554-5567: 5557.63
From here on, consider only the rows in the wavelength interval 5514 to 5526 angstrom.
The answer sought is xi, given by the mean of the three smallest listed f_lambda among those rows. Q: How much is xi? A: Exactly 15.0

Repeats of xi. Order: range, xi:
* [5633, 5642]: 15.0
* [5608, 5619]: 14.8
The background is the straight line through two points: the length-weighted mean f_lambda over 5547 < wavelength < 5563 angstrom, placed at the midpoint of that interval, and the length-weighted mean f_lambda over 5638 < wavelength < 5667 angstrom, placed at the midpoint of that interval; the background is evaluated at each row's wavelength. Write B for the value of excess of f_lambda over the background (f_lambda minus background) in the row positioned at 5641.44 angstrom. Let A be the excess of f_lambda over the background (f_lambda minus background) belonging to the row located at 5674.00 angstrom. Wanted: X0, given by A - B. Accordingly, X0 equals -0.6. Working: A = -0.14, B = 0.5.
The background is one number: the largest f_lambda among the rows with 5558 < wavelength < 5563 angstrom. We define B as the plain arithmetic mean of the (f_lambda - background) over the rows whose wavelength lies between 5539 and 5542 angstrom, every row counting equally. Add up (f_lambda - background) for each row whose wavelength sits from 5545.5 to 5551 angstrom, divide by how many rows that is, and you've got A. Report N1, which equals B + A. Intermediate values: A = -2.5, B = -1.80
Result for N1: -4.3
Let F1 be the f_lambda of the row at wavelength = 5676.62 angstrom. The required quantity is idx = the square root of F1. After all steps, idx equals 4.02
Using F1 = 16.2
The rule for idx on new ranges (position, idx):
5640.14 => 4.31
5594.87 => 3.97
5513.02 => 3.97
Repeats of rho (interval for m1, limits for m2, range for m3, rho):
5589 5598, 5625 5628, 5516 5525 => 0.0670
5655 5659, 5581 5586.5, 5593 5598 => 0.0644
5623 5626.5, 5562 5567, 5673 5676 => 0.0676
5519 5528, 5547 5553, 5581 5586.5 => 0.0595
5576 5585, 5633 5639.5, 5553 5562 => 0.0501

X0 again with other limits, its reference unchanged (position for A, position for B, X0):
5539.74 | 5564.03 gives 2.7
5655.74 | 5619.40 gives -1.7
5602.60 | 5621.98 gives -0.7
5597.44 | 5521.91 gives -0.7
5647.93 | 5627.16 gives -2.2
